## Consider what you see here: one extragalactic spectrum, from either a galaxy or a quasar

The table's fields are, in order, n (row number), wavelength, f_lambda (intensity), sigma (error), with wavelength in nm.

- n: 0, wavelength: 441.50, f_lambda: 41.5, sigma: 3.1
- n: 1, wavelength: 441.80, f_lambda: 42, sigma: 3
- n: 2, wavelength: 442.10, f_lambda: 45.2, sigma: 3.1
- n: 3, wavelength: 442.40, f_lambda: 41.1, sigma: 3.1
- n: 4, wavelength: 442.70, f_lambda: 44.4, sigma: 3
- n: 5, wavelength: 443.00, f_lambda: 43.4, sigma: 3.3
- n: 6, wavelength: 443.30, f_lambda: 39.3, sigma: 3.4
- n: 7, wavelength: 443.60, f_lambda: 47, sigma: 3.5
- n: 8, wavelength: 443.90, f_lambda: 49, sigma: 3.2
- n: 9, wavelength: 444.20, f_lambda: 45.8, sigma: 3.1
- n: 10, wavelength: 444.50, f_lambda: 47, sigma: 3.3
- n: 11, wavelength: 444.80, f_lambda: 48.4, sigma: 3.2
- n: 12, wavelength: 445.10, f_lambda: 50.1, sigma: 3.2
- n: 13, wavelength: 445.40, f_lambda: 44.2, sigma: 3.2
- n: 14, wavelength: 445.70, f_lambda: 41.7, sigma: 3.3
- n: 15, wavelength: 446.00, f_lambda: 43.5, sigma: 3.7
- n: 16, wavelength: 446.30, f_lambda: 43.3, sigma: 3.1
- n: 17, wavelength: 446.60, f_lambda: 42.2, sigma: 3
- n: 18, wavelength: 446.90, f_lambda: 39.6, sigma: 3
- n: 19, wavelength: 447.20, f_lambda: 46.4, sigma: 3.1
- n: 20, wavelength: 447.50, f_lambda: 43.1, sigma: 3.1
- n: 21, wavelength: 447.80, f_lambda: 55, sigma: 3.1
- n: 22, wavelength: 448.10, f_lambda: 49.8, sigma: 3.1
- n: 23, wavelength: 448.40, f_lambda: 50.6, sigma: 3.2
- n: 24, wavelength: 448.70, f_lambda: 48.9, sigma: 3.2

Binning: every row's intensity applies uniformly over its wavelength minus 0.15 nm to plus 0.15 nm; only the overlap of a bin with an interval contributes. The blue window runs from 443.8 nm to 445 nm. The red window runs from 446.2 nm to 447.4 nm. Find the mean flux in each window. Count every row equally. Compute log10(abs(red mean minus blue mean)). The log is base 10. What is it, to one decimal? 0.7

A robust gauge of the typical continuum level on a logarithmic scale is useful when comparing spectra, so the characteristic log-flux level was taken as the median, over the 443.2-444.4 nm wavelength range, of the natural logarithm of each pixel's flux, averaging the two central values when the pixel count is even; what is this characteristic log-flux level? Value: 3.84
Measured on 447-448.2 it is 3.87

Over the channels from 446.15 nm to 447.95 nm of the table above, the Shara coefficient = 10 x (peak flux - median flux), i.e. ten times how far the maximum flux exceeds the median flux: 118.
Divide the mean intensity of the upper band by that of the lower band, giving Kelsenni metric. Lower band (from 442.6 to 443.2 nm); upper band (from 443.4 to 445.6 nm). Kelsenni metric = 1.08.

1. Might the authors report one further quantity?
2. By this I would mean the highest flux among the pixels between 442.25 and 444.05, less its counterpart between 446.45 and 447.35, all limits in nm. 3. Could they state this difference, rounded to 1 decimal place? 2.6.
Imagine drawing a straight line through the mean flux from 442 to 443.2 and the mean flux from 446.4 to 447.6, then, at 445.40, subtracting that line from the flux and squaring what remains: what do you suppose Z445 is 1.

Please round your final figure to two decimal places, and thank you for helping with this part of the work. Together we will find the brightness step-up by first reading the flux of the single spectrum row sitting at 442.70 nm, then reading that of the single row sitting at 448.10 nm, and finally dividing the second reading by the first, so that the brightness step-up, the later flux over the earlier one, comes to 1.12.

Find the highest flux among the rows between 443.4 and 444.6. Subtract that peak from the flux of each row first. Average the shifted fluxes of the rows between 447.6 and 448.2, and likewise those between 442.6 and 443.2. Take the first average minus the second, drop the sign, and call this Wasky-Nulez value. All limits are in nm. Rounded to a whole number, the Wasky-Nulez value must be 8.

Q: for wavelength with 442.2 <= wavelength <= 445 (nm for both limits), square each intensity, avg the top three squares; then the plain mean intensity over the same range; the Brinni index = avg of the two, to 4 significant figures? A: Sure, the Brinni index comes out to 1181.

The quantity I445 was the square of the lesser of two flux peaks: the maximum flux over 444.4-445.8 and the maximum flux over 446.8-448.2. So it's 2510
